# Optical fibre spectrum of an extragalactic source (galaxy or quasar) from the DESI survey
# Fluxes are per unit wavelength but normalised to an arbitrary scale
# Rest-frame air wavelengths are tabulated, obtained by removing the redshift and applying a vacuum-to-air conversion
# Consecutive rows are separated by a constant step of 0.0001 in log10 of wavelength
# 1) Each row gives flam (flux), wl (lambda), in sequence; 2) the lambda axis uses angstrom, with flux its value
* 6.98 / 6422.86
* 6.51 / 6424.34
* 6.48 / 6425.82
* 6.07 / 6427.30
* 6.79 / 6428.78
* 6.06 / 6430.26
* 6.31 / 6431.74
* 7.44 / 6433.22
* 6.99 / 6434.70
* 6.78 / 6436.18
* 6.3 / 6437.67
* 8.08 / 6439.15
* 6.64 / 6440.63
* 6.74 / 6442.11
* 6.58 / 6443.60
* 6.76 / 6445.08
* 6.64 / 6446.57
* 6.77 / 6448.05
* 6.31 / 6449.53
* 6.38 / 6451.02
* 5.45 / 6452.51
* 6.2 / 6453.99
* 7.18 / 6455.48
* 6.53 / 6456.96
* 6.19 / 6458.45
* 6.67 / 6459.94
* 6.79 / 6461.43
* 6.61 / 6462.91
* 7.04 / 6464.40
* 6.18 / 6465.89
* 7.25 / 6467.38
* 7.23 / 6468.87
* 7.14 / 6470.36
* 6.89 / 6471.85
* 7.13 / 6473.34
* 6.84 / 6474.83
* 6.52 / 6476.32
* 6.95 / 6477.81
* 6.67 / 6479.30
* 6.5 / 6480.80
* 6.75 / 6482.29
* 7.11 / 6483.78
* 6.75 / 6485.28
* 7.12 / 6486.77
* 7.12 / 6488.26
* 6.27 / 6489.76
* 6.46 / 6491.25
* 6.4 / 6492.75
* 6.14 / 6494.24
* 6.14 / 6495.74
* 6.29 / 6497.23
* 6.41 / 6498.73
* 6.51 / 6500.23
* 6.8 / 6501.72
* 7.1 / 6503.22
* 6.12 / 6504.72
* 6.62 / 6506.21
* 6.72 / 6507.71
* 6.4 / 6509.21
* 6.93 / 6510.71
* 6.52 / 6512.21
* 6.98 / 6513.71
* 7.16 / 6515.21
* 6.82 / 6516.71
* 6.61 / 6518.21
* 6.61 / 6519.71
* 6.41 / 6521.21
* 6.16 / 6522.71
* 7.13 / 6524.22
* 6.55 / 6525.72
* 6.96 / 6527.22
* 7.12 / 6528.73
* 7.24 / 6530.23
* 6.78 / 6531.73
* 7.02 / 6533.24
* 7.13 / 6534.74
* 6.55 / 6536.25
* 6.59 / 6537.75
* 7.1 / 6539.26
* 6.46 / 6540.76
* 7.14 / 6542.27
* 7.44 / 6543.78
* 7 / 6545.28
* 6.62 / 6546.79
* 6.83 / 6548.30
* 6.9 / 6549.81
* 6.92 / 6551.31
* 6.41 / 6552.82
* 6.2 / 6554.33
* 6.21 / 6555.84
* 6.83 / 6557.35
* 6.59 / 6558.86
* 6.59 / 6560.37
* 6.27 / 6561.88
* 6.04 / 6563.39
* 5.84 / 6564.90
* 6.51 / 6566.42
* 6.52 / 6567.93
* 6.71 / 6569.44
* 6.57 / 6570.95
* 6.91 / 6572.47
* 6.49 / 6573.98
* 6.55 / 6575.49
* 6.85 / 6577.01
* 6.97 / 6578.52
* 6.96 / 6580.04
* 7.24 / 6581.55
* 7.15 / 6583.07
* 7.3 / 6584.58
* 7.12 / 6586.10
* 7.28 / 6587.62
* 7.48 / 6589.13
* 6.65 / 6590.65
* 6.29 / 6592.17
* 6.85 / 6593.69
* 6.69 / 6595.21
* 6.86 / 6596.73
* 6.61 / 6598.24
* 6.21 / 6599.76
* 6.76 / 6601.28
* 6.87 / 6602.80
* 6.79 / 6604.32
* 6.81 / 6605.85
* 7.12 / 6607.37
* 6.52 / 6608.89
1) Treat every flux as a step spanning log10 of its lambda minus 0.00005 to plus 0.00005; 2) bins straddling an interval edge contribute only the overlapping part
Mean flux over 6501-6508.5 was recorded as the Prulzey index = 6.67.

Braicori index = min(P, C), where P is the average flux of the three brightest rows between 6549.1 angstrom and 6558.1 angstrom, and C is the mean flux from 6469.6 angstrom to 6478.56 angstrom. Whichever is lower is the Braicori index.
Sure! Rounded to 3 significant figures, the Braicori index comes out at 6.88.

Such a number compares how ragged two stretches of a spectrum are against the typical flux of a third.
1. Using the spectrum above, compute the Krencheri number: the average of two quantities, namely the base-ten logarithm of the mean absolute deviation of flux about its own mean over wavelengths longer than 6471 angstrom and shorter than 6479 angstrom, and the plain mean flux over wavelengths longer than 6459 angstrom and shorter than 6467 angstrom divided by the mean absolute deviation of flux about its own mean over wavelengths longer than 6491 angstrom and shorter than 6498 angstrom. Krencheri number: 28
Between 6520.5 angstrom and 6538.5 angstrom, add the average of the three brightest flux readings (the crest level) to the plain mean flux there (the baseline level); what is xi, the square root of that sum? 3.738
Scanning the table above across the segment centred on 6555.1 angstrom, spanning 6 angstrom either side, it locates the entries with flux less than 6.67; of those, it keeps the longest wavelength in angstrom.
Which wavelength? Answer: 6560.37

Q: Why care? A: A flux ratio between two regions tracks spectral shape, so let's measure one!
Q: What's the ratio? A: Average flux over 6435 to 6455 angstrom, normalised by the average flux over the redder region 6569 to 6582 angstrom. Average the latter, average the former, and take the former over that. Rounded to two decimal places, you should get 0.97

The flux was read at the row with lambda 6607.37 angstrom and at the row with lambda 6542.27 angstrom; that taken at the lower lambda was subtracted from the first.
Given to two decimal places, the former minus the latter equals -0.02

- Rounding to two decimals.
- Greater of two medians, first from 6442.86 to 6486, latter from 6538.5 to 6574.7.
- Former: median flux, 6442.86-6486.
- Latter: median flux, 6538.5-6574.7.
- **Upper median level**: 6.75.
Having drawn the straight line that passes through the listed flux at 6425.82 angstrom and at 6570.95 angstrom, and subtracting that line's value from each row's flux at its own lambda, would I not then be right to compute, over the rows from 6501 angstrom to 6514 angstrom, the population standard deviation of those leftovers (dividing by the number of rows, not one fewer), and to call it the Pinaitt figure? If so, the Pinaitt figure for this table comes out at 0.29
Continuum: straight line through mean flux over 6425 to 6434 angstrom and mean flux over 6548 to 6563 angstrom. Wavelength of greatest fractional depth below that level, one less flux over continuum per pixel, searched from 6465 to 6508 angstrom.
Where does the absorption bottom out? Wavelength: 6504.72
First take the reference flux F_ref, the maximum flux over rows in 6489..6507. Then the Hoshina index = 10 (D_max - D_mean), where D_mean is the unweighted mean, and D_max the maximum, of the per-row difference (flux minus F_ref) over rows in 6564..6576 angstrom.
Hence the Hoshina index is 4.0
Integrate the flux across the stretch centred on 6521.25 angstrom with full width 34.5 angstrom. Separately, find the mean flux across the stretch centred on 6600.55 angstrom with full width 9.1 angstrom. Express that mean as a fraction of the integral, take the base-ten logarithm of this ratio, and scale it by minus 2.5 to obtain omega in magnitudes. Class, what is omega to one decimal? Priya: 3.9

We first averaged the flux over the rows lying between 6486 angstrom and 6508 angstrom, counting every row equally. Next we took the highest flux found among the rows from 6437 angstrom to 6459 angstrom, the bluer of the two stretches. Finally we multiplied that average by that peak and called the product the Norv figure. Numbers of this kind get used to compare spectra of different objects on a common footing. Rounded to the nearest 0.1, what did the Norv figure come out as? 52.9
